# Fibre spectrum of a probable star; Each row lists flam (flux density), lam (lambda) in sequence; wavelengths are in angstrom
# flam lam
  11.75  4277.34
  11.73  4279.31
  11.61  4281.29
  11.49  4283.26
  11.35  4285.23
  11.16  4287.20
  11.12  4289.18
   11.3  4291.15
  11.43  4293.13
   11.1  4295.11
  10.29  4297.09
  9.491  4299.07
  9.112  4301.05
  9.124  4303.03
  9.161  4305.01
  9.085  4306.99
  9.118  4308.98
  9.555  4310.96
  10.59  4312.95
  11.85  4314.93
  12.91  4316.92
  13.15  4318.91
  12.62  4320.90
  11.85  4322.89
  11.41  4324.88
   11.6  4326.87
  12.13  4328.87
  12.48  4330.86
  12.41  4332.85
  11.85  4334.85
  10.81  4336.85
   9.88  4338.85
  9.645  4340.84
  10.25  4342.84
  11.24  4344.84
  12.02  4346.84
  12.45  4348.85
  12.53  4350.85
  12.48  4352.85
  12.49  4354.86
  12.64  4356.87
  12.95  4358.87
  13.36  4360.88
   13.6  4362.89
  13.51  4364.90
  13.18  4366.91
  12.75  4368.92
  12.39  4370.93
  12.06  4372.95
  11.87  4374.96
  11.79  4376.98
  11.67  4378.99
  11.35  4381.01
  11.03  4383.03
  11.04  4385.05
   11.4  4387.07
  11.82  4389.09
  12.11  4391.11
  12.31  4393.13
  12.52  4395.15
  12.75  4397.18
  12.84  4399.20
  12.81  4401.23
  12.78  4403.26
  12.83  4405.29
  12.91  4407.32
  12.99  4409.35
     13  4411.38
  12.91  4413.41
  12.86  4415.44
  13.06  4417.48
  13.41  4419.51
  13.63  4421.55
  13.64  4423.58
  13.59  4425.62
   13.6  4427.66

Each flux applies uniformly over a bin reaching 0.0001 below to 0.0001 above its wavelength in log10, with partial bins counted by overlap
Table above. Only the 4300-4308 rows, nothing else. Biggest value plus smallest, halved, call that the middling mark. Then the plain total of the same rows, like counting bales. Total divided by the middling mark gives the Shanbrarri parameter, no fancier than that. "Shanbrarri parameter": 4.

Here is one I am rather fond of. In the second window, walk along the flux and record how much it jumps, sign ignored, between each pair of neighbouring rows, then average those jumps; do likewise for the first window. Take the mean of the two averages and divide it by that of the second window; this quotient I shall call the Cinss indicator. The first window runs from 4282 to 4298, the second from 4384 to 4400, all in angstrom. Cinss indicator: 1.0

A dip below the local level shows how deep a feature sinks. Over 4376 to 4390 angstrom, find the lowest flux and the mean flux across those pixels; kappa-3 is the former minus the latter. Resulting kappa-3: -0.41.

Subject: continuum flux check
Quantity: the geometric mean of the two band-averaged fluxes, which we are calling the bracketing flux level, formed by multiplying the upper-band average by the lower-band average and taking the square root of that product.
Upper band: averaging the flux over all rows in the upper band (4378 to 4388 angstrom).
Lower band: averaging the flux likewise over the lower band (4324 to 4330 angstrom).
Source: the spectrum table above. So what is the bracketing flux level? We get 11.5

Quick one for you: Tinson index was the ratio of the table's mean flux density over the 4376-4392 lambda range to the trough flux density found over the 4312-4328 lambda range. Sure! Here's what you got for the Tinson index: 1.09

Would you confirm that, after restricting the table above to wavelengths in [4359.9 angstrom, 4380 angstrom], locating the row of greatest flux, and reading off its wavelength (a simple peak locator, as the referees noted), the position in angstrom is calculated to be 4362.89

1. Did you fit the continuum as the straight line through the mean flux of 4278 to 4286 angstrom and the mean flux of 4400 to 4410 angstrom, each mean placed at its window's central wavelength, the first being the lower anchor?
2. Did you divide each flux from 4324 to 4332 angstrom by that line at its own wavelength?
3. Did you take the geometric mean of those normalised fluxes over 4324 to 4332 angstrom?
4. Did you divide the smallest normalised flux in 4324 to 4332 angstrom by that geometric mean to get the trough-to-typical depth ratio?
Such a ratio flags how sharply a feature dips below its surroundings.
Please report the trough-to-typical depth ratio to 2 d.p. 0.96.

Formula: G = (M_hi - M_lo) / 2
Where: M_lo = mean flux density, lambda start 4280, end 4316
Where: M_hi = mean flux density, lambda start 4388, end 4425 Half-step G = 1.2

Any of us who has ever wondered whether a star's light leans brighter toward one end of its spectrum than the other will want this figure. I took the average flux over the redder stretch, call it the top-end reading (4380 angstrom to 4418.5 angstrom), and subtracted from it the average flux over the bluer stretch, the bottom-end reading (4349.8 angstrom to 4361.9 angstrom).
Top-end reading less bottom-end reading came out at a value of -0.4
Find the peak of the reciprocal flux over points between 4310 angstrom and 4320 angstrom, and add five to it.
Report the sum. 5.105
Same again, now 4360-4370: 5.078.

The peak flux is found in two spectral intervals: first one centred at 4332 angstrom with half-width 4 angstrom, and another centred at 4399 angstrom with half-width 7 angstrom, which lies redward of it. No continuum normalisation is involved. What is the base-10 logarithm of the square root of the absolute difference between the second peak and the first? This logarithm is -0.22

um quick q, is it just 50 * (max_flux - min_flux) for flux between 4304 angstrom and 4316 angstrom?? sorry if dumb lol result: 138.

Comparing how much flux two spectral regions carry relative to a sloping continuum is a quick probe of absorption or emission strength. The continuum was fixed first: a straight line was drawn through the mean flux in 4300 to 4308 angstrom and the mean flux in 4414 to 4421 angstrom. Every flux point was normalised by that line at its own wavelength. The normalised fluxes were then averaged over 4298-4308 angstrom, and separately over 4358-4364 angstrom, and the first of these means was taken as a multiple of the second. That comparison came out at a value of 0.85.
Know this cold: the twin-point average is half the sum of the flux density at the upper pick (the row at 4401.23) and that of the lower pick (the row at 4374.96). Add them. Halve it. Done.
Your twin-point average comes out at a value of 12.34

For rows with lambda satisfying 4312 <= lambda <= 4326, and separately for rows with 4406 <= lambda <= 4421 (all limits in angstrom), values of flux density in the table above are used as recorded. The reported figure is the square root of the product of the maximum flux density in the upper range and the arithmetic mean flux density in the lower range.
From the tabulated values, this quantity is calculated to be 12.7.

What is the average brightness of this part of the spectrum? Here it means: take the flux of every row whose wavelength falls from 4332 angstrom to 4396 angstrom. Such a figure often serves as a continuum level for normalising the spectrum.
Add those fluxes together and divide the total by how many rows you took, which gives 12.0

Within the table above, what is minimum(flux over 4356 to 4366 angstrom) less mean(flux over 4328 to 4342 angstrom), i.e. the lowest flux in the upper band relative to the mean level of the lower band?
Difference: 1.3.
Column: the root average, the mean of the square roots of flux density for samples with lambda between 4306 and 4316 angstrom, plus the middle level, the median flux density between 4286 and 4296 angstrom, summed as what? 14.3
